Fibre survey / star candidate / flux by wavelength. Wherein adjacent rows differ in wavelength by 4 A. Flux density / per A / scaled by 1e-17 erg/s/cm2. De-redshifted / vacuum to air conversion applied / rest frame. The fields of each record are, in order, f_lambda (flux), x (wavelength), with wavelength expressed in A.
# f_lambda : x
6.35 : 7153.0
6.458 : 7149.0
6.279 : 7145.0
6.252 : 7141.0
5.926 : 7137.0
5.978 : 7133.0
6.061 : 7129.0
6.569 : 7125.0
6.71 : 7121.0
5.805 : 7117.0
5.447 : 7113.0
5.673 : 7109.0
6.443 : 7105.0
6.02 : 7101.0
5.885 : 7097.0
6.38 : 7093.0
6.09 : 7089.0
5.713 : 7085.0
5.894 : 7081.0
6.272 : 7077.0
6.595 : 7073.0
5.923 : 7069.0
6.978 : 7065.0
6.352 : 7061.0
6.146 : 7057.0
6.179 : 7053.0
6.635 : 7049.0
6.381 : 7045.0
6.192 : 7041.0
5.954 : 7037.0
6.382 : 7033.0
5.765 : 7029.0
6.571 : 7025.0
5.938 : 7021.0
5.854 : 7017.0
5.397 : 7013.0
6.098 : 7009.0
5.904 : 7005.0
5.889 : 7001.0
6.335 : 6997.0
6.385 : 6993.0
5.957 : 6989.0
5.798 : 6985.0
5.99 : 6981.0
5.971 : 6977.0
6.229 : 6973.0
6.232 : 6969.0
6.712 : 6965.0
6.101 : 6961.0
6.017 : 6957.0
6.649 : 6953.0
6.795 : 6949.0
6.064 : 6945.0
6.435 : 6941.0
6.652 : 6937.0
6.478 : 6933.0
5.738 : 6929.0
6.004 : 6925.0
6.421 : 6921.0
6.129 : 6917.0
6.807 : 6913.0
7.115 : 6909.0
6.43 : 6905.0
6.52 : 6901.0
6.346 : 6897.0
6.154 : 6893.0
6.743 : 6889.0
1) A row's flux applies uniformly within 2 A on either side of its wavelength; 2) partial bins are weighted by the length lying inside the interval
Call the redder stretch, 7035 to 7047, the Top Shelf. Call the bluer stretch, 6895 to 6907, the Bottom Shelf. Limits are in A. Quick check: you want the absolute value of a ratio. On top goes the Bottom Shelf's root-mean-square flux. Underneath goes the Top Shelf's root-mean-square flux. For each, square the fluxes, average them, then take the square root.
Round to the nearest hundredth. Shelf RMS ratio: 1.04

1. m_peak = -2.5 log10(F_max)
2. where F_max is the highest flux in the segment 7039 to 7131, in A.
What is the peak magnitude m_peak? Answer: -2.11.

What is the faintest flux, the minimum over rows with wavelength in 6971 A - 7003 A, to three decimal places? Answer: 5.798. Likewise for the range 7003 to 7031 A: 5.397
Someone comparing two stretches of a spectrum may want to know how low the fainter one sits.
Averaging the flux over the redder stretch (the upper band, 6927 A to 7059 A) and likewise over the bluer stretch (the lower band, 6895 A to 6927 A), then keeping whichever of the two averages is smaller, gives 6.18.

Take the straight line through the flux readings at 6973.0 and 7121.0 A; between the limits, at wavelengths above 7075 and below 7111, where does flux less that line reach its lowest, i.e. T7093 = 7109.0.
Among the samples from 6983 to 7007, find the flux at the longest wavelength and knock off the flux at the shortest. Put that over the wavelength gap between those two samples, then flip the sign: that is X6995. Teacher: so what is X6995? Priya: -0.005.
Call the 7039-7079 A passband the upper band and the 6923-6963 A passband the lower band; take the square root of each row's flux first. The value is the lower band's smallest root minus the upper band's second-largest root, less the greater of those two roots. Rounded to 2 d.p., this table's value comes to -2.76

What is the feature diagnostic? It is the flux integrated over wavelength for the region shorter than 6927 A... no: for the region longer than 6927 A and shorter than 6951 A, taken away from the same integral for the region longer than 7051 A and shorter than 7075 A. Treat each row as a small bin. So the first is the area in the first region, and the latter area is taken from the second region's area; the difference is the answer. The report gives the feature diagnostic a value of 0.0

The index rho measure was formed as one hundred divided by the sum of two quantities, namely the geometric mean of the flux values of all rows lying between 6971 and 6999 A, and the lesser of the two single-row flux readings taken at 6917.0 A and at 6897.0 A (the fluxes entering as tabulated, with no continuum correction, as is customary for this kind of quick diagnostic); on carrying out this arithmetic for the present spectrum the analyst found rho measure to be 8.18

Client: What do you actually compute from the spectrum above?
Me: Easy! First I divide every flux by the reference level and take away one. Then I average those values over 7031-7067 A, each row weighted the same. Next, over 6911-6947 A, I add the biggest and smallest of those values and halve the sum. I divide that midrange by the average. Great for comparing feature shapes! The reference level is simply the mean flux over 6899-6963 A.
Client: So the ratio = 3.0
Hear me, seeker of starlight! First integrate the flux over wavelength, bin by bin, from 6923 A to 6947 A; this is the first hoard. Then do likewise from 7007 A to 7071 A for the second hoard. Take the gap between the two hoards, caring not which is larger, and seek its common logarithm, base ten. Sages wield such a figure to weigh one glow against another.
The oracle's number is 2.4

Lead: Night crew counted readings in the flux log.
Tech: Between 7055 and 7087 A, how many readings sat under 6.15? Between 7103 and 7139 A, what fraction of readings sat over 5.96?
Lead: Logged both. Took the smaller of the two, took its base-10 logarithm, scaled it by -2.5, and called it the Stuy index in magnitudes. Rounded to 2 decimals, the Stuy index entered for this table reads 0.64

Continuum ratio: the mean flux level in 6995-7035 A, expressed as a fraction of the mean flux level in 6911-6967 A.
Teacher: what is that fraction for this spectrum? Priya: 0.95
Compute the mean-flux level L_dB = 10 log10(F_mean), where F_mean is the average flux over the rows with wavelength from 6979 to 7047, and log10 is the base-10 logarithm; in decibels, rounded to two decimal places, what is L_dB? 7.82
